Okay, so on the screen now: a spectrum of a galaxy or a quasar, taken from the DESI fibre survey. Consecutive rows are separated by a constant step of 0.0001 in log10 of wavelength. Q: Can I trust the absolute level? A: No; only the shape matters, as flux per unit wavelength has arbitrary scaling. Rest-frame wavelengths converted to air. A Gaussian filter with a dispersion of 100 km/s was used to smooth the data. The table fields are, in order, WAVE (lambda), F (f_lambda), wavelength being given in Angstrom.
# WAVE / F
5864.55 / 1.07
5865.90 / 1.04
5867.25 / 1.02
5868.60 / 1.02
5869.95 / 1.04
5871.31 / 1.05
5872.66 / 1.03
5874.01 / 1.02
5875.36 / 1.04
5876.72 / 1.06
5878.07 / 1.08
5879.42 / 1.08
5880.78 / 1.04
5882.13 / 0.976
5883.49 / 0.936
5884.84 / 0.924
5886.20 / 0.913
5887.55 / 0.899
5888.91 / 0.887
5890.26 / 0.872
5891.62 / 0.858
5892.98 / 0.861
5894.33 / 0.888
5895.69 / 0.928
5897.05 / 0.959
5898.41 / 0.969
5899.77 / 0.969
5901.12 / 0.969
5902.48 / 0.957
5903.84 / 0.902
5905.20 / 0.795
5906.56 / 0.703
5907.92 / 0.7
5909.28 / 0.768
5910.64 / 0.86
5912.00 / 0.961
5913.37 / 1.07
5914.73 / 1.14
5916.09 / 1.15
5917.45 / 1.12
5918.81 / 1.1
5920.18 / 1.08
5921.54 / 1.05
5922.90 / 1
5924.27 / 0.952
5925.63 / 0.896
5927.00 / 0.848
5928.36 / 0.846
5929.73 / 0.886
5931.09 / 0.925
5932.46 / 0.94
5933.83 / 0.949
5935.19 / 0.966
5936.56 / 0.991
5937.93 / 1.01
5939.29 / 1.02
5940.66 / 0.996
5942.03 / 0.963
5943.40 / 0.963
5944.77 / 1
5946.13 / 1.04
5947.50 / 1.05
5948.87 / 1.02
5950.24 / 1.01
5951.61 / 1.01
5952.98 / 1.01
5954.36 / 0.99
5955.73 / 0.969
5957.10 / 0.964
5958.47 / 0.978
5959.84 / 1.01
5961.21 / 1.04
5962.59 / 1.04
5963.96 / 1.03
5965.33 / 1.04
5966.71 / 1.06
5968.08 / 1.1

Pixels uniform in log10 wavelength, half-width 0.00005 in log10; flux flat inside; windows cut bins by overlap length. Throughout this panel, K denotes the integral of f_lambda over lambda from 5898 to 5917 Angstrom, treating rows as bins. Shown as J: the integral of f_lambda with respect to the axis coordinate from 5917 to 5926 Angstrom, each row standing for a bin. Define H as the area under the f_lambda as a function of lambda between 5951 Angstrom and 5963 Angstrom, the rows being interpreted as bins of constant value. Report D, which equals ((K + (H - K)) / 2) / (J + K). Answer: 0.22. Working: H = 12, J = 9.3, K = 18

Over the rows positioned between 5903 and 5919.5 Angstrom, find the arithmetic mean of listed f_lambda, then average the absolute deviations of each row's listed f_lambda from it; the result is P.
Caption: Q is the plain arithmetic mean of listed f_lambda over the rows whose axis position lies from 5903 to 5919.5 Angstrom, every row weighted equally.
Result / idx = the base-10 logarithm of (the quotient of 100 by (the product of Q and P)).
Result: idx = 2.85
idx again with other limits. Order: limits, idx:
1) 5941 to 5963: 3.61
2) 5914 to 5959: 3.27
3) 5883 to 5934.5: 3.14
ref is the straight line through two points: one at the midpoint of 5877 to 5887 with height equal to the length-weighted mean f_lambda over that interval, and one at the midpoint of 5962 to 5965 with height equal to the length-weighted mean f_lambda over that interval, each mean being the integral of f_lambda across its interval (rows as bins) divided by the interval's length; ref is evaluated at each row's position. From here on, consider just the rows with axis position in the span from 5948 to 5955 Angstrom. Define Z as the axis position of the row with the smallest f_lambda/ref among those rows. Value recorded 5954.36 Angstrom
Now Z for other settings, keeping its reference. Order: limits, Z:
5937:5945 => 5943.40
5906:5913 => 5907.92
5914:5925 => 5924.27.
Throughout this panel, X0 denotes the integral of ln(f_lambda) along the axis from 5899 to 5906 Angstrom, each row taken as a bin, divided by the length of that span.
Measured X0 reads -0.092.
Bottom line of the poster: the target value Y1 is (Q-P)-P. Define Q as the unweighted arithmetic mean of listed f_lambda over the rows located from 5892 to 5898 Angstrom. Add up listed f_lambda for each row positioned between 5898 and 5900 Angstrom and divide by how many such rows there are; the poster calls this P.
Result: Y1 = -1.03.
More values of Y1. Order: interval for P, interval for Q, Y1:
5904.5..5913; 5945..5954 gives -0.57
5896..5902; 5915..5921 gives -0.82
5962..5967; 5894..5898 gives -1.16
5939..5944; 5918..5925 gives -0.93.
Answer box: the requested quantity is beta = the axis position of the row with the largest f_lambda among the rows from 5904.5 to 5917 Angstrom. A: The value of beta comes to 5916.09 Angstrom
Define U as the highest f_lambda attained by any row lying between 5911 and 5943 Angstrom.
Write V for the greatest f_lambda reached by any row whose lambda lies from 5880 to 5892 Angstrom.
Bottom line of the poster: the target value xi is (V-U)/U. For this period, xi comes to -0.10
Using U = 1.15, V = 1.04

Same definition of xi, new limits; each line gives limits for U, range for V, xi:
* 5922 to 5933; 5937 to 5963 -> 0.05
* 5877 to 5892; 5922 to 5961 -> -0.03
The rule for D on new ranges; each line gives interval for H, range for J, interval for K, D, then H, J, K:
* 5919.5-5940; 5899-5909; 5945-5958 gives 0.45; 20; 8.5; 13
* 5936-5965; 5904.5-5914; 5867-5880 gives 0.68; 29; 7.9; 14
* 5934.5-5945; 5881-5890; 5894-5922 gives 0.15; 10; 8.3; 27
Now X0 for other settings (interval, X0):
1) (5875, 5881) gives 0.061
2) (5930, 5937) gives -0.053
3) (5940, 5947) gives -0.007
